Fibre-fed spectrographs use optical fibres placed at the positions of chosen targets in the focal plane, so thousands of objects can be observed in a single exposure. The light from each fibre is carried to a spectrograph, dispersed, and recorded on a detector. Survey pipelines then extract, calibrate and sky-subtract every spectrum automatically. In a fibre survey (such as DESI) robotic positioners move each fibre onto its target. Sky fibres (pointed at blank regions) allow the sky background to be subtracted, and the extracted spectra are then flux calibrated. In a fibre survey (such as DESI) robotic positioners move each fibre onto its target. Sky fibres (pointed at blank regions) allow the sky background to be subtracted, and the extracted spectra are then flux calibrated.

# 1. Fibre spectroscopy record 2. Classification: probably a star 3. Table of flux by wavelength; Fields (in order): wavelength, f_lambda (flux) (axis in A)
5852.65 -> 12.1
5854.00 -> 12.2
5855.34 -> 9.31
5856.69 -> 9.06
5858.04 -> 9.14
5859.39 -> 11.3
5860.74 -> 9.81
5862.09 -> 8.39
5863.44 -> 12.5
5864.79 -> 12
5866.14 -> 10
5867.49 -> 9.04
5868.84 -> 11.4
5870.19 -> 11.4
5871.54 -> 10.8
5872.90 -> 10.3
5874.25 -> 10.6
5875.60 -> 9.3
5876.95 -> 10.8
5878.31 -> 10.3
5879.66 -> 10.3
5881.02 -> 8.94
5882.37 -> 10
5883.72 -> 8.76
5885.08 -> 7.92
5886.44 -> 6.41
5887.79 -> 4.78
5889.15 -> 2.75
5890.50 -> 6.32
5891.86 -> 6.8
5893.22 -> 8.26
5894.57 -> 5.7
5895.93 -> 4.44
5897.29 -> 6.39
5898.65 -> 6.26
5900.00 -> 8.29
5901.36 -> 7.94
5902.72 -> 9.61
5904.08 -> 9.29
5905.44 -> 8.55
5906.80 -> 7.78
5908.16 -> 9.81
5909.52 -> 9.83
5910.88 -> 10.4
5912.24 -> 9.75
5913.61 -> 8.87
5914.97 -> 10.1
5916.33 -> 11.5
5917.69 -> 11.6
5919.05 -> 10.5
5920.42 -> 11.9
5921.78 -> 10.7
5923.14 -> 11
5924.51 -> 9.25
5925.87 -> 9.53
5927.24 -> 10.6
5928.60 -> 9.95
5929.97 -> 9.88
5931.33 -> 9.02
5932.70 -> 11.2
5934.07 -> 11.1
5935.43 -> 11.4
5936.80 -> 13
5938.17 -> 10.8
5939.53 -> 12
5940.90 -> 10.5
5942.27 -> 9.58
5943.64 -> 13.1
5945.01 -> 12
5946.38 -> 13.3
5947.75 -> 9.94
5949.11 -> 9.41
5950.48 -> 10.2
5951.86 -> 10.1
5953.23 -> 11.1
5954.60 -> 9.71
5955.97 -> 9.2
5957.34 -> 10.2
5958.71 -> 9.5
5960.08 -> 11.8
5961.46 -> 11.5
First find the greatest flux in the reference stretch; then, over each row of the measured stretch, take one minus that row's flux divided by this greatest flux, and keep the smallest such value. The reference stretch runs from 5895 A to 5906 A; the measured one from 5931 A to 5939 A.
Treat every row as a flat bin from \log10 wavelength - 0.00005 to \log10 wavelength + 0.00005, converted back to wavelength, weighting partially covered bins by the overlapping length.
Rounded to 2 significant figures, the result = -0.35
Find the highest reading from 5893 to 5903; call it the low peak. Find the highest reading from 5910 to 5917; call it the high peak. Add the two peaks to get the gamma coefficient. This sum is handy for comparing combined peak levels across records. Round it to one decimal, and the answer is 21.1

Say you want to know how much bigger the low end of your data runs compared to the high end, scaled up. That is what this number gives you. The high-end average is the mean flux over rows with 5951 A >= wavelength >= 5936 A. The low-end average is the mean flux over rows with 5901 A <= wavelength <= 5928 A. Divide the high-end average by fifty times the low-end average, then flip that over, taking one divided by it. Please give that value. 44.1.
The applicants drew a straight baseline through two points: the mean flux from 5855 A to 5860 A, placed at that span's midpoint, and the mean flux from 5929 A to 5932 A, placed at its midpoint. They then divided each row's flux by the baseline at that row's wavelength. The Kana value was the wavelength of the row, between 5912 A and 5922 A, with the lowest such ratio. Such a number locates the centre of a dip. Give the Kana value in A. 5913.61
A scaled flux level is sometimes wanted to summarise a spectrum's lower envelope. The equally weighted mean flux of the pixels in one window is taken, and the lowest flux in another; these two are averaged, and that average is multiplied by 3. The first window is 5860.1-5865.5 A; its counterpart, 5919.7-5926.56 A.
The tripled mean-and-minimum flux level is 29.9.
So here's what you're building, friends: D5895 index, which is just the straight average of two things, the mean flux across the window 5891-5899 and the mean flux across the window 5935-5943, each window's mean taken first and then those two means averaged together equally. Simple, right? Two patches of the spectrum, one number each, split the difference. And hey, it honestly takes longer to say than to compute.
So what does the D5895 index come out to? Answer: 8.8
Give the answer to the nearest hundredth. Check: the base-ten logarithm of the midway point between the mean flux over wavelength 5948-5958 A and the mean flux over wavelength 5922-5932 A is 1.00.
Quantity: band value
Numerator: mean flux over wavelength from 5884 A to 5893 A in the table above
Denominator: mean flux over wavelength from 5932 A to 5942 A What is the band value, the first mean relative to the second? 0.5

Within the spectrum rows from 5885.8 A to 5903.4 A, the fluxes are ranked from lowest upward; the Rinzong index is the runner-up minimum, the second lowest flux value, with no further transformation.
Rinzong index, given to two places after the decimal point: 4.44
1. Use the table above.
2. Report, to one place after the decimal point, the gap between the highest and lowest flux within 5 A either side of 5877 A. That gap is 1.9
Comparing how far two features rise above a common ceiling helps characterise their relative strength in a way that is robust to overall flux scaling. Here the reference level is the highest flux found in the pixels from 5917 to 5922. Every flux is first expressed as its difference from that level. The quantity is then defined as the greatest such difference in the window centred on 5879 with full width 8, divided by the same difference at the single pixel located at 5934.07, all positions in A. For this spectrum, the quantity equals 1.4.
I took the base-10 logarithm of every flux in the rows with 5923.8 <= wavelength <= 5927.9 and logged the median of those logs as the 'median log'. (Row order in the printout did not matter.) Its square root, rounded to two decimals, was 0.99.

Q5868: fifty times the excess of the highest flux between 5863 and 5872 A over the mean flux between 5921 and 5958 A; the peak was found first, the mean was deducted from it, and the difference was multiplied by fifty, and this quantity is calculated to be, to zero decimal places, 92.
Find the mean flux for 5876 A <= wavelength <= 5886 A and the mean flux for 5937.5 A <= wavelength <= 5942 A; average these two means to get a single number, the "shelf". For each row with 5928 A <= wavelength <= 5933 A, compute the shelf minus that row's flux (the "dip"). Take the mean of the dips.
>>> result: 0.3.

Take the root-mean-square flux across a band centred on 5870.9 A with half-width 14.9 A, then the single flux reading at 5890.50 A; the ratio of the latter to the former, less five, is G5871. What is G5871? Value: -4.38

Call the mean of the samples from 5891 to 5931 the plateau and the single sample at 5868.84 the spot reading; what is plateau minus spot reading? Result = -2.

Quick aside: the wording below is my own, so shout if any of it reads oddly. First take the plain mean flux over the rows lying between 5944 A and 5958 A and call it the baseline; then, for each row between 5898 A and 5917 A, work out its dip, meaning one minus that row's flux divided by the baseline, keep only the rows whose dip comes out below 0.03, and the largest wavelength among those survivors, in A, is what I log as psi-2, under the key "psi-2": 5916.33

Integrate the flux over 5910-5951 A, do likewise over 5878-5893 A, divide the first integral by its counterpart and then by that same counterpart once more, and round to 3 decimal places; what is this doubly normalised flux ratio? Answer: 0.035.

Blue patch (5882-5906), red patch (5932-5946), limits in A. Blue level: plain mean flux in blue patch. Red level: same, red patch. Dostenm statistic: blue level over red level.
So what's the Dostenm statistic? 0.62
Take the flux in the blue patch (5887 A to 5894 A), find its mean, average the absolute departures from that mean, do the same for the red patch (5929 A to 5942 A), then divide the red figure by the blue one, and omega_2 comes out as 0.5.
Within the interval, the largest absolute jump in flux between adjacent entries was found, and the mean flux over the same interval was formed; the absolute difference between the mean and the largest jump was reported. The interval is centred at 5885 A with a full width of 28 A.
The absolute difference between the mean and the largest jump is 4.3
